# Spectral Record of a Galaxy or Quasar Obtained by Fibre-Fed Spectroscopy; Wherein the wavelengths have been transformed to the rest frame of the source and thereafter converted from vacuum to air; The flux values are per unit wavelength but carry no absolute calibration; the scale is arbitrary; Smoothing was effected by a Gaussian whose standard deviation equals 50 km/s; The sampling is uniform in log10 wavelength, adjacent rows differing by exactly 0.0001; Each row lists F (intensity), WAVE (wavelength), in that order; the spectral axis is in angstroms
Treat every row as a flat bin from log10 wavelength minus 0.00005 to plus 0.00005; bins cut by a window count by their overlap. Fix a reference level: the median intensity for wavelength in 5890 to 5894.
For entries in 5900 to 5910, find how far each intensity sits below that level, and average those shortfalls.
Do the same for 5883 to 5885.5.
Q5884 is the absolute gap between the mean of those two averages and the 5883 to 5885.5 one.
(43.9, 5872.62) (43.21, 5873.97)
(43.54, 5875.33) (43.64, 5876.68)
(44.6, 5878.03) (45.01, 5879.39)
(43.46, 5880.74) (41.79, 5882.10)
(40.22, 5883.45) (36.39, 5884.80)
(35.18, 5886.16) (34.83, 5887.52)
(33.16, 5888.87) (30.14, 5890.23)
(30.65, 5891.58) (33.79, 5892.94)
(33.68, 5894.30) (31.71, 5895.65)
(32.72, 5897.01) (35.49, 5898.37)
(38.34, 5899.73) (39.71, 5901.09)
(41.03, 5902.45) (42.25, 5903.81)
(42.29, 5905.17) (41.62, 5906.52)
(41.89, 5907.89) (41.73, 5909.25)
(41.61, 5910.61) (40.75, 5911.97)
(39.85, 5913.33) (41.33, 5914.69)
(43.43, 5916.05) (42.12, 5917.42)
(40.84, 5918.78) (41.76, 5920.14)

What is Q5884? 1.6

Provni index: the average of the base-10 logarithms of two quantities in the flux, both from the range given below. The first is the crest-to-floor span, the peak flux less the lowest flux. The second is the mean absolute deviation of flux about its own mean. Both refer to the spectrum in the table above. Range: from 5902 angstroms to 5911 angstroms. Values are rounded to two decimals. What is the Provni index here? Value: -0.20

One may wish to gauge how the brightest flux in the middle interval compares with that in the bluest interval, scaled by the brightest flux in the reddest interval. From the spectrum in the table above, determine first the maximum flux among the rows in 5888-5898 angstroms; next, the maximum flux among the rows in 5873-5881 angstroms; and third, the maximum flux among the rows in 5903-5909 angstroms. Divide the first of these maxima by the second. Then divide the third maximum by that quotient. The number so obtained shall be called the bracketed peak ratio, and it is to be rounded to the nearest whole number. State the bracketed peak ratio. 56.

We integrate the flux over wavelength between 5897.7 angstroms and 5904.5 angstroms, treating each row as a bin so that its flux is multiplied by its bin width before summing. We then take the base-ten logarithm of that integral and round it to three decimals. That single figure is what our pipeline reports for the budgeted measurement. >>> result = 2.427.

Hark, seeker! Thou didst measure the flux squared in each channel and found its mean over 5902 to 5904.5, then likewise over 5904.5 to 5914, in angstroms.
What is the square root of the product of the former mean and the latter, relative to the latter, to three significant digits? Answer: 1.01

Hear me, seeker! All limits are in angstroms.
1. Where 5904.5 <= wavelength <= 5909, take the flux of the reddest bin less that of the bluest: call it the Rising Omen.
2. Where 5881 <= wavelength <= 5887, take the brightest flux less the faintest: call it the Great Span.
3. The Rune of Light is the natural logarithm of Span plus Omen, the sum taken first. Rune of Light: 1.83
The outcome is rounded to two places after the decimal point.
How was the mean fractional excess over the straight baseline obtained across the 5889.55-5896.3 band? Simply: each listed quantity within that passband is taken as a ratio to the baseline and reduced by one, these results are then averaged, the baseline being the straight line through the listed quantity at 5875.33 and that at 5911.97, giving -0.24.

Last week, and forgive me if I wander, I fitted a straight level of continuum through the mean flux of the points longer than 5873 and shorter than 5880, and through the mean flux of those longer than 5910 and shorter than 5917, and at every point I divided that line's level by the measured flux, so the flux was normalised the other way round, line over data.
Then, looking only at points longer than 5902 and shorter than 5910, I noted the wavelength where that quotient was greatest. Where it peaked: 5902.45 angstroms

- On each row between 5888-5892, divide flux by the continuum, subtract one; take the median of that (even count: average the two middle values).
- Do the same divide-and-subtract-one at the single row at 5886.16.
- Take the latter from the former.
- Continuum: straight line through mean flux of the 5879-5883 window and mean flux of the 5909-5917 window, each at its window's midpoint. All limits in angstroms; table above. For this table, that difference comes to -0.10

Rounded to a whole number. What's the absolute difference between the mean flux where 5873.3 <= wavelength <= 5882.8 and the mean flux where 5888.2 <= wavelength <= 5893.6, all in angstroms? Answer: 12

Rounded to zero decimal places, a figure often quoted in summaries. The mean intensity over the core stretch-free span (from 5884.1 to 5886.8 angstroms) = 36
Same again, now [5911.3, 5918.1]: 41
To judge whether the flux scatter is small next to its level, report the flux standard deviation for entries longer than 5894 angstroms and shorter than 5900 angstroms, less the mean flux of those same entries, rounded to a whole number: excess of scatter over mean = -32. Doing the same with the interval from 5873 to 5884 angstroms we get -42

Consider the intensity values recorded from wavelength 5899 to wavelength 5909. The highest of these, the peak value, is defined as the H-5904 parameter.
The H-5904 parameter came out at 42.29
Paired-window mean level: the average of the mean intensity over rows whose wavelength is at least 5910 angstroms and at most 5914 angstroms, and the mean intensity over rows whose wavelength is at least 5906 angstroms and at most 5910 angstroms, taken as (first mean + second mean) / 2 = 41.2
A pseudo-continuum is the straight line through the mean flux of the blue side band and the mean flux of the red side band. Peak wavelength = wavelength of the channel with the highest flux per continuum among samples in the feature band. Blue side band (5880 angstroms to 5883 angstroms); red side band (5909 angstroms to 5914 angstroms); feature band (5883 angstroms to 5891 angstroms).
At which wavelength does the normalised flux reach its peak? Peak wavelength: 5883.45 angstroms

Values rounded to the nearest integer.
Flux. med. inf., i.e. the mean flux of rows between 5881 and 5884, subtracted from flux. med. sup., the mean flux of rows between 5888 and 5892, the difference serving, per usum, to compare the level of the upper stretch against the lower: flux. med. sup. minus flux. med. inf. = -10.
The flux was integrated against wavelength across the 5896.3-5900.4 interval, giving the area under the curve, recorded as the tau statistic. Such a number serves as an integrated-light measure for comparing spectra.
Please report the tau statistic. 145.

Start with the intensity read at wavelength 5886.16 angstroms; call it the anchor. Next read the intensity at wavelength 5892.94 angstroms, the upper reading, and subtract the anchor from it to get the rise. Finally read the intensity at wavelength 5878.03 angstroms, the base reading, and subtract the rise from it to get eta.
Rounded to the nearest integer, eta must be 46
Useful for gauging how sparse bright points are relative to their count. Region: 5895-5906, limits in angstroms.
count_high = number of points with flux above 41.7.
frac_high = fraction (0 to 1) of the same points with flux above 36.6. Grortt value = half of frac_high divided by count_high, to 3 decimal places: 0.156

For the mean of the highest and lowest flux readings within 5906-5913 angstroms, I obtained 41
